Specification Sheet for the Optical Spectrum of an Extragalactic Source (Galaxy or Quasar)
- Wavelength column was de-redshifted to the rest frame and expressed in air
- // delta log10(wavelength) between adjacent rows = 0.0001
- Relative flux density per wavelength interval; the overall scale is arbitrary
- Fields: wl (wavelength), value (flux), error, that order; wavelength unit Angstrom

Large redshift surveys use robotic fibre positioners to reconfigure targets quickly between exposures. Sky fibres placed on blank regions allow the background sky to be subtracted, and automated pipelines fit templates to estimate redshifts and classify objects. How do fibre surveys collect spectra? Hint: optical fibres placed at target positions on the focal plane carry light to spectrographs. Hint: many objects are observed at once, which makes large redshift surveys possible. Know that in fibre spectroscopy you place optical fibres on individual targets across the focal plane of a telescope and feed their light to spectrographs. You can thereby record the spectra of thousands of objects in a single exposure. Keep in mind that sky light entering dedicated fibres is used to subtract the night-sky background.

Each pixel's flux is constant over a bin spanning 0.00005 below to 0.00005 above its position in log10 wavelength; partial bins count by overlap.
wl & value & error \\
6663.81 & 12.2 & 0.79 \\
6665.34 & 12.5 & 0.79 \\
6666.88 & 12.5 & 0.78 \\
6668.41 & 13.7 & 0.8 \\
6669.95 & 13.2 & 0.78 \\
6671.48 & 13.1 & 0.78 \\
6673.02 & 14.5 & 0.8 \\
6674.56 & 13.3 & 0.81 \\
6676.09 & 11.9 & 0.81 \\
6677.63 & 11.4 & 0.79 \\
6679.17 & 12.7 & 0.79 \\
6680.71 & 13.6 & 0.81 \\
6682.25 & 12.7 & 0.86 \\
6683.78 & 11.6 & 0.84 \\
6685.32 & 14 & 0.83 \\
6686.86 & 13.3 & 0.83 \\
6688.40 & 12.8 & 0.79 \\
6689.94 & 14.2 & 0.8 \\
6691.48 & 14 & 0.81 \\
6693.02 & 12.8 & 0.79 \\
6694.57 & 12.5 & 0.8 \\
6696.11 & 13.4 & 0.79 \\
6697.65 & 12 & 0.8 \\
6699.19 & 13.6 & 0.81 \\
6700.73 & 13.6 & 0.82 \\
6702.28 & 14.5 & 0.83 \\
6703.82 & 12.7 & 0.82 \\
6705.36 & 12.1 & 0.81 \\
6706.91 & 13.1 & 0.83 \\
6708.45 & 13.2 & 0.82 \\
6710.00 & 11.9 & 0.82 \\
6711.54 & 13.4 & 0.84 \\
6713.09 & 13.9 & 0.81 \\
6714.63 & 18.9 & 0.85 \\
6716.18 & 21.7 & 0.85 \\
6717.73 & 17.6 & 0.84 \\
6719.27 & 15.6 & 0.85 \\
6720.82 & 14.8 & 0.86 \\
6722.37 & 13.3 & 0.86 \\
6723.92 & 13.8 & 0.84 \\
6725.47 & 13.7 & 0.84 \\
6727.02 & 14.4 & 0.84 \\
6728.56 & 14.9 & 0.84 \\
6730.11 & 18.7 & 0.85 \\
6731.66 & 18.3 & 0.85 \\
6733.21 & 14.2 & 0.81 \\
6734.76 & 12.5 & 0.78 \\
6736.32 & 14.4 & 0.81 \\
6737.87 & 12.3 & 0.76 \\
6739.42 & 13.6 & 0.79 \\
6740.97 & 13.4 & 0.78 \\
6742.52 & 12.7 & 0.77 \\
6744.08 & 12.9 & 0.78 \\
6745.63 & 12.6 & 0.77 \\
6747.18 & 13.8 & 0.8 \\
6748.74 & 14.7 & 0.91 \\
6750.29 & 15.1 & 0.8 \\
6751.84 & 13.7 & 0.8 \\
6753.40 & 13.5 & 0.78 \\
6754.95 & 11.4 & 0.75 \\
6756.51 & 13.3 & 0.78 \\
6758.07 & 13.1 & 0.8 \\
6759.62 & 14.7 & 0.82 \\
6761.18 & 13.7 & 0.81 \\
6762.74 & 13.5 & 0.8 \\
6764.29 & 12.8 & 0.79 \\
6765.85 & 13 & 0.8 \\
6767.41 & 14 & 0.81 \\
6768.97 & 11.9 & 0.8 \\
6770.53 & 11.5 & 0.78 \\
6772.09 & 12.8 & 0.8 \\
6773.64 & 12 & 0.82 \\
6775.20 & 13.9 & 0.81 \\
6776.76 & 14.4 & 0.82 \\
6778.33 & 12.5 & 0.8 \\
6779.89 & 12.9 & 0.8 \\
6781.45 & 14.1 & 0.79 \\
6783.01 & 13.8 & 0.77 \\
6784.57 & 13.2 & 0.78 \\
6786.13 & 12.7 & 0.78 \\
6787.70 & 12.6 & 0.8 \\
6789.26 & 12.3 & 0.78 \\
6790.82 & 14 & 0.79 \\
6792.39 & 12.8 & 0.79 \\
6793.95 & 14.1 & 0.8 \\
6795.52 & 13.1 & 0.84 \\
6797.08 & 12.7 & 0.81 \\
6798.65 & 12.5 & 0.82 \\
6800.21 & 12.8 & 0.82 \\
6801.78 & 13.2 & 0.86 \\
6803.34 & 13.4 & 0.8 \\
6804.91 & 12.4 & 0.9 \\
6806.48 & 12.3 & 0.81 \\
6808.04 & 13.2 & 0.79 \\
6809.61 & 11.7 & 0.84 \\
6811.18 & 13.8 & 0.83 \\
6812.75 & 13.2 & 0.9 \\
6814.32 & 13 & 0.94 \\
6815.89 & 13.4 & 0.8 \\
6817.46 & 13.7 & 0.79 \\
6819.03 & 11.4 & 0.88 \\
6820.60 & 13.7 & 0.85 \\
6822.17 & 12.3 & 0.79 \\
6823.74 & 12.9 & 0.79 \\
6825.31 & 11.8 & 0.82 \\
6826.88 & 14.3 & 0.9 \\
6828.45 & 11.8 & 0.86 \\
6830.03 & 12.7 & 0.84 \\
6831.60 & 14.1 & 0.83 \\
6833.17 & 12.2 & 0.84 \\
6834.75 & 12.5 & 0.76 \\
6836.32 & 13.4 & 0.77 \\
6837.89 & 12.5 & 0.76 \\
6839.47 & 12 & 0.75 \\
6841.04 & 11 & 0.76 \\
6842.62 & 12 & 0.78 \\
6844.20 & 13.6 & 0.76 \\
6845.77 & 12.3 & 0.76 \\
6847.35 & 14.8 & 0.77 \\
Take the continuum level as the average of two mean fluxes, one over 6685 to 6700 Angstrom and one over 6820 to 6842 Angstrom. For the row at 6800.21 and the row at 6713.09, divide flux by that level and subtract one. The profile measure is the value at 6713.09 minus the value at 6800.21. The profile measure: 0.08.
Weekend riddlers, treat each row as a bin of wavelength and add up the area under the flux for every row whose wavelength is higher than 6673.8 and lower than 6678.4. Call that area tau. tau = 56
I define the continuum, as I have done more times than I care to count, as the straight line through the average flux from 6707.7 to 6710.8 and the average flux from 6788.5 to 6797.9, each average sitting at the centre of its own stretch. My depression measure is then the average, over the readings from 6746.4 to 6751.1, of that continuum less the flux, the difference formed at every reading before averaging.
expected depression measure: -1.7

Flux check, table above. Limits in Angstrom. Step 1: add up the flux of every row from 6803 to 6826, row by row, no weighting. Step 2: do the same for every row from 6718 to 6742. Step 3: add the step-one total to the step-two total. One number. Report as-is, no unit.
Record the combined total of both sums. 410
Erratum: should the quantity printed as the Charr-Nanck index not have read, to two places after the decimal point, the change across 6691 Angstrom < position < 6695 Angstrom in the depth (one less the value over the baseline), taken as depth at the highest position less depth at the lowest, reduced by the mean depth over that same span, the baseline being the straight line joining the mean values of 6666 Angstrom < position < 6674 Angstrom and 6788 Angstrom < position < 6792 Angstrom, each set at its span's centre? 0.09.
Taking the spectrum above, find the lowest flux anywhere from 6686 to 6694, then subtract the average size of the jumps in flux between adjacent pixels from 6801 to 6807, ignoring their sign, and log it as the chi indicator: 12.4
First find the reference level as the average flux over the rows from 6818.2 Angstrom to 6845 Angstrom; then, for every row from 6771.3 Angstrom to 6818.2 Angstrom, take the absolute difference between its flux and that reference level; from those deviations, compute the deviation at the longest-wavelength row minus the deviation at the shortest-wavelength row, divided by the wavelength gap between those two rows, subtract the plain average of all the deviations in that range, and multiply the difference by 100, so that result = -63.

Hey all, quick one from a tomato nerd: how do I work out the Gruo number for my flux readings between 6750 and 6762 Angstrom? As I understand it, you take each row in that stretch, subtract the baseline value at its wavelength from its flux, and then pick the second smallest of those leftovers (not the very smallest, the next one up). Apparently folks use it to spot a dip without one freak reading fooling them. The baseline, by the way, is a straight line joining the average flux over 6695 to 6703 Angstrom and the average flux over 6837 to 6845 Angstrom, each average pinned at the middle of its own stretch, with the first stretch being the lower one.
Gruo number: 0.2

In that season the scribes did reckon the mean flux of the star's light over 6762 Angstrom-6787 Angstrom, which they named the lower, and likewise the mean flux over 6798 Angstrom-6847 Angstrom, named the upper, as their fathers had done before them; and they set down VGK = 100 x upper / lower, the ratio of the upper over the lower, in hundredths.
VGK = 98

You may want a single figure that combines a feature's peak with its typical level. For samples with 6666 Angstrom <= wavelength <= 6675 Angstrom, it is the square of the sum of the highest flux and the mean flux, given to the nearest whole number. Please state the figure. 777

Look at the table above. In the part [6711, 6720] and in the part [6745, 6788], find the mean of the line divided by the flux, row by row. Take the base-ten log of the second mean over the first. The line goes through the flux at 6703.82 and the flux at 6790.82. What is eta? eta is 0.12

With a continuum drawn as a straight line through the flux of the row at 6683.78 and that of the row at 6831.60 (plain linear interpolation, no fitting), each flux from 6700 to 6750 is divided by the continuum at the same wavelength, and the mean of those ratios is 1.17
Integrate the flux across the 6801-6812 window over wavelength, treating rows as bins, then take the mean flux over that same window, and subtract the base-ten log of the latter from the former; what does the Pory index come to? 140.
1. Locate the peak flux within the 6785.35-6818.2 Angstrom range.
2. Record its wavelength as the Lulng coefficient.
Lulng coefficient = 6793.95 Angstrom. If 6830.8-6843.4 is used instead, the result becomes 6831.60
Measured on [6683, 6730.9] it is 6716.18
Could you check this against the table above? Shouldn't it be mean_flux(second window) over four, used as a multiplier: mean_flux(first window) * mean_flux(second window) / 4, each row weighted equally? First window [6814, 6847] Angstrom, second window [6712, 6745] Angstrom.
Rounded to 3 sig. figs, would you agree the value 47.7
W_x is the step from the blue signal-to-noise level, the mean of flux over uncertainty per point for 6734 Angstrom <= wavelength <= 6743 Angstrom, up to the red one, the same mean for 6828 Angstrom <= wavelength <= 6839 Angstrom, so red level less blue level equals -1.0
